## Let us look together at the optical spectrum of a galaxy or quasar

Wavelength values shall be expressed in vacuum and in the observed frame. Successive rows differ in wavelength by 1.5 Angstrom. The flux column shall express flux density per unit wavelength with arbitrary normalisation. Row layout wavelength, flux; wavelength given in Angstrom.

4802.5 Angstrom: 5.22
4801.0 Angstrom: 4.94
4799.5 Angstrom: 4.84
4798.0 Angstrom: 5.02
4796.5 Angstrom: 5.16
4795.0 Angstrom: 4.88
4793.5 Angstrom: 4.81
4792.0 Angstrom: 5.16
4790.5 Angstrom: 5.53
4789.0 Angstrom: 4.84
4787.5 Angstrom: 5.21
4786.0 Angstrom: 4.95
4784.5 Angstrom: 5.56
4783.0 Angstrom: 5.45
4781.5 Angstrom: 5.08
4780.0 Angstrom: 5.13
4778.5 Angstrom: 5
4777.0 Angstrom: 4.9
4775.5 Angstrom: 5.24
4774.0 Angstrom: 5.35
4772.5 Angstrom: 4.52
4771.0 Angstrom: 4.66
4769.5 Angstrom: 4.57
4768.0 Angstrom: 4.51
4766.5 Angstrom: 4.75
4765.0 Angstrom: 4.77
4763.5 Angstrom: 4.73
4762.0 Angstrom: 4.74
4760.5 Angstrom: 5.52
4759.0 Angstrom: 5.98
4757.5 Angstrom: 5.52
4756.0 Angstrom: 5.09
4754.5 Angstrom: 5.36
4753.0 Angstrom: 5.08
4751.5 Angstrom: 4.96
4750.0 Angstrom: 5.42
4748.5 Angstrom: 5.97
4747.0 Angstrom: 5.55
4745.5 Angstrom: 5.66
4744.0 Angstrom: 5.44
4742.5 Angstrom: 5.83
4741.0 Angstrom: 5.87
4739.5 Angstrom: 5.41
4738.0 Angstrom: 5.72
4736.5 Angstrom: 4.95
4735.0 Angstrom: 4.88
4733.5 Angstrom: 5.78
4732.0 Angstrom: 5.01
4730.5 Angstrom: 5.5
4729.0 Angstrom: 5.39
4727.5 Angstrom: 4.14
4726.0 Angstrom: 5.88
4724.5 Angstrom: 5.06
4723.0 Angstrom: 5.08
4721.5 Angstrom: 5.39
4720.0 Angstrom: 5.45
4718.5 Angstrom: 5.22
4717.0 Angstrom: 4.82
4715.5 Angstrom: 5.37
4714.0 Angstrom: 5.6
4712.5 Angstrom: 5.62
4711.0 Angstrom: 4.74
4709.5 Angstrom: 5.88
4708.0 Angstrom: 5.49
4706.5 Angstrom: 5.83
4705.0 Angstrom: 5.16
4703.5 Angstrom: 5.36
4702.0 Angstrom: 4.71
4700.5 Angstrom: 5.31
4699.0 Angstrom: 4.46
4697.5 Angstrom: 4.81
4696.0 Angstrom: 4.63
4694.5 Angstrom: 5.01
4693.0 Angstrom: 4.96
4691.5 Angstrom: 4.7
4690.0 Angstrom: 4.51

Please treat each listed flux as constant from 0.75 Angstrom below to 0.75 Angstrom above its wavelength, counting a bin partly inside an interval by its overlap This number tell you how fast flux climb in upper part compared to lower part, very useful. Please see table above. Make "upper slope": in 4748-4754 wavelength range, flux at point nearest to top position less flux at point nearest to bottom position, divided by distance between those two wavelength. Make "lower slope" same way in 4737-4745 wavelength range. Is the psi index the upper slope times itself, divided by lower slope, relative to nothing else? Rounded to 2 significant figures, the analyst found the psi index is -0.84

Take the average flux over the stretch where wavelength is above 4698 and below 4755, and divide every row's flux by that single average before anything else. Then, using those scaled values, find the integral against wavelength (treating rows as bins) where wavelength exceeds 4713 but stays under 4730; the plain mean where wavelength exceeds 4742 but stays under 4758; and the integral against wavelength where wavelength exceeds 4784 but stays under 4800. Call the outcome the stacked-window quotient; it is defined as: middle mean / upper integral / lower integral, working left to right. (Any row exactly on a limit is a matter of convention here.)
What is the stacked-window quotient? 0.0040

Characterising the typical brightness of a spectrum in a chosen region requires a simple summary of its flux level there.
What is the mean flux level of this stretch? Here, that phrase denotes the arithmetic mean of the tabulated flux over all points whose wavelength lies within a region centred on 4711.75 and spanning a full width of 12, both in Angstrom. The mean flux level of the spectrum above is 5.4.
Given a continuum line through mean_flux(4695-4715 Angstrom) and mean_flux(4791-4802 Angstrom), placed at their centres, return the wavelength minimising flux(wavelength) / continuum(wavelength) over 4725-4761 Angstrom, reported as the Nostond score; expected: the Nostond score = 4727.5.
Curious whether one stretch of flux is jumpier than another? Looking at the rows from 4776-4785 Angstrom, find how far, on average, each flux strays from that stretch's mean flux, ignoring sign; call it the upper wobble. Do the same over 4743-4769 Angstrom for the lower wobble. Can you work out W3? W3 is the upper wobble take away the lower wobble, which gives -0.17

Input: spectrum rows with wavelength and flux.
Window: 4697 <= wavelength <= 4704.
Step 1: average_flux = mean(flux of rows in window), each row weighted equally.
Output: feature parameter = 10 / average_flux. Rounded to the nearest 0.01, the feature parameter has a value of 2.03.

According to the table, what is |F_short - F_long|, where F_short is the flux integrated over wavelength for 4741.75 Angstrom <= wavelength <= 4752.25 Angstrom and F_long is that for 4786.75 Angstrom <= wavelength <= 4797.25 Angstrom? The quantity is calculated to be 4.9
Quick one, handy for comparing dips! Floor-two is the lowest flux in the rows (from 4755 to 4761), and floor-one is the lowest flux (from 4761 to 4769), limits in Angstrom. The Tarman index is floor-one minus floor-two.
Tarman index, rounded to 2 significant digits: -0.58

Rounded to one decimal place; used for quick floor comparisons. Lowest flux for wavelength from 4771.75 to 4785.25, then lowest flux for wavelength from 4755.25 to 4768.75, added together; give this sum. 9.0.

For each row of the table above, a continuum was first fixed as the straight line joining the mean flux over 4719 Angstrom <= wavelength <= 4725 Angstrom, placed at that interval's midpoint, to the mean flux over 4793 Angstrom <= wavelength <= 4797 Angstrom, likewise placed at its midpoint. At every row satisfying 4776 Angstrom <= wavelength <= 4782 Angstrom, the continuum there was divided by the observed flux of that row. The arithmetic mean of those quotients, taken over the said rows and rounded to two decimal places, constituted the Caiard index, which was 1.00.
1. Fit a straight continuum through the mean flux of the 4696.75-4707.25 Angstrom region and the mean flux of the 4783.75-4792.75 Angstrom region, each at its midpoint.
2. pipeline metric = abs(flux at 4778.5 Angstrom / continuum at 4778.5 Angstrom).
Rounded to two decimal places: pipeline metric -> 0.96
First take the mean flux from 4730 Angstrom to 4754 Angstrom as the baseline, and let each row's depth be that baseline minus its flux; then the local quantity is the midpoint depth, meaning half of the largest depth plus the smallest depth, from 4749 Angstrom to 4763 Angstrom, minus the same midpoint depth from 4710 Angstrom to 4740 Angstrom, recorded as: -0.35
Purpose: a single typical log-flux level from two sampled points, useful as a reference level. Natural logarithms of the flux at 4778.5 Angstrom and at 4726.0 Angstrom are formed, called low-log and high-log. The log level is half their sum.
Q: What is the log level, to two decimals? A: 1.69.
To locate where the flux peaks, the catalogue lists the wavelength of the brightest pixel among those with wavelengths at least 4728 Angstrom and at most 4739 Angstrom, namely 4733.5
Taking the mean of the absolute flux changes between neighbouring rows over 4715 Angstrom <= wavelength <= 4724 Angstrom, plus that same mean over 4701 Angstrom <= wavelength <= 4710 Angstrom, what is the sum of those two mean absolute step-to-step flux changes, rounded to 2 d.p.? 0.76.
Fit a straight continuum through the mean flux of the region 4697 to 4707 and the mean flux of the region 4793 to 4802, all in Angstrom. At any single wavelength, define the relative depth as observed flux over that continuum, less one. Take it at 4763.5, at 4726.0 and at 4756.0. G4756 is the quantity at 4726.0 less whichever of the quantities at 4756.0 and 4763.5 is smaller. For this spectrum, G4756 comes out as 0.22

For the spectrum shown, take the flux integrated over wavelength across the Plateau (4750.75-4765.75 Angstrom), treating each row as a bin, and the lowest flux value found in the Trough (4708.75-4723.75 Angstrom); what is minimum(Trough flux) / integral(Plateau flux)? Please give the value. 0.061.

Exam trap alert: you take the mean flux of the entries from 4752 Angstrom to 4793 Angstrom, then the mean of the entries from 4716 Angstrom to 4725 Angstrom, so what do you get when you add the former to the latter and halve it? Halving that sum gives 5.13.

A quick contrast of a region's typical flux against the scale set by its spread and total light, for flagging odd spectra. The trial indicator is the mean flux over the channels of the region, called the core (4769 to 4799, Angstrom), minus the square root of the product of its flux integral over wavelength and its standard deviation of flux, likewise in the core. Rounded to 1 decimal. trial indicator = -1.6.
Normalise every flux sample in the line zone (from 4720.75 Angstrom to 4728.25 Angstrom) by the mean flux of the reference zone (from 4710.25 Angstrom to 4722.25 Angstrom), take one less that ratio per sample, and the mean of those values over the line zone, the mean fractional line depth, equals 0.03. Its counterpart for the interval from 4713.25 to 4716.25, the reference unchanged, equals -0.04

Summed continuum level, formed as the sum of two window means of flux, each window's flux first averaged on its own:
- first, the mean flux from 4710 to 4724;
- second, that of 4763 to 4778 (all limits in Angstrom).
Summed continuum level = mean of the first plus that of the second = 10.1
